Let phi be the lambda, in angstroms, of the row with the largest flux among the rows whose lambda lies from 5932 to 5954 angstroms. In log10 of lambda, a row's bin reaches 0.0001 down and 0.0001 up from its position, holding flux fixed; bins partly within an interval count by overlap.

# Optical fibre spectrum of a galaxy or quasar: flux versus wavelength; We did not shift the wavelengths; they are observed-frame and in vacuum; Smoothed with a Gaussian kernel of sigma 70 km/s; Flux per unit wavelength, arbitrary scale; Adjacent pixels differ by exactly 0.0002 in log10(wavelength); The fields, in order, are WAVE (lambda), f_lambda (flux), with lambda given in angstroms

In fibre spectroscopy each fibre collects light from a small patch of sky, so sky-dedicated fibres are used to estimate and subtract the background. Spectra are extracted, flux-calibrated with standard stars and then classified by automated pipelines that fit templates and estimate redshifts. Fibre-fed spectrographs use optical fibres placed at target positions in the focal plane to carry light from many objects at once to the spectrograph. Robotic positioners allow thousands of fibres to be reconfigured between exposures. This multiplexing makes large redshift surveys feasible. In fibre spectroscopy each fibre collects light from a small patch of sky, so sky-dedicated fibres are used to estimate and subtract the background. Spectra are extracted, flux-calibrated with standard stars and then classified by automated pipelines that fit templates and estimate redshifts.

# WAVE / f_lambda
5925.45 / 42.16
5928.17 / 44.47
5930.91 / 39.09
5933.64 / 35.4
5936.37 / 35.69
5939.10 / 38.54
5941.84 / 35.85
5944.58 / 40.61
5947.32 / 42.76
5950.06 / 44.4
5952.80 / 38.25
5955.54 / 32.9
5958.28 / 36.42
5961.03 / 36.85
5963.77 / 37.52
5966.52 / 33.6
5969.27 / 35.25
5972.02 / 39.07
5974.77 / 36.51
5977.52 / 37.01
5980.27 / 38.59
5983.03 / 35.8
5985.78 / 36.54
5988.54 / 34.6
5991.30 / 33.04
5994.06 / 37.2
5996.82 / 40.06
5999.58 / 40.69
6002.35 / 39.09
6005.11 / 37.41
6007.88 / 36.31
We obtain 5950.06 angstroms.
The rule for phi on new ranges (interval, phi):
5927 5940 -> 5928.17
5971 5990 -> 5972.02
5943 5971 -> 5950.06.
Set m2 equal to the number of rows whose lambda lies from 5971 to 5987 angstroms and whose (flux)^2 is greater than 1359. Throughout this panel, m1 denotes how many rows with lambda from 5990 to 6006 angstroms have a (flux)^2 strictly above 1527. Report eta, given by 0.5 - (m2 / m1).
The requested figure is -0.5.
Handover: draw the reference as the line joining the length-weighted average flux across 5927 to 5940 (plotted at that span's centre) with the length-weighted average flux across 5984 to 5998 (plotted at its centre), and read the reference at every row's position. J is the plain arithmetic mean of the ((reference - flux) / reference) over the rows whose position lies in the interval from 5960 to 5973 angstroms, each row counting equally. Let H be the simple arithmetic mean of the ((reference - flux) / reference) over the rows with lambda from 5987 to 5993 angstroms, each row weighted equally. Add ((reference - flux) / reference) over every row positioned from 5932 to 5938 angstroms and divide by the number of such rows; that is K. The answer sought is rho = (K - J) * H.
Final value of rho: 0.0038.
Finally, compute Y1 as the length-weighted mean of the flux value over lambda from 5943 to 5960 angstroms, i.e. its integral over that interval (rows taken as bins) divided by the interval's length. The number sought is 39.1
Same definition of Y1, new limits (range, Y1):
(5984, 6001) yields 37.0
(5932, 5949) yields 38.3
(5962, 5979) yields 36.5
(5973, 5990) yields 36.6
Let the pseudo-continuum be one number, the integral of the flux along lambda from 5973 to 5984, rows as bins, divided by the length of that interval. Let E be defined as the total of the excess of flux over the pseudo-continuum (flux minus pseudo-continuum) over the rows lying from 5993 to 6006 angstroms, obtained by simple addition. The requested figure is 9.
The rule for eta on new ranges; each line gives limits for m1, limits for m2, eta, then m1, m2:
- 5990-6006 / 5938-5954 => -1.2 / 3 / 5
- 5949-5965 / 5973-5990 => -1.5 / 1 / 2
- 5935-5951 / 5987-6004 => -0.8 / 3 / 4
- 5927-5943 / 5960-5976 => -0.5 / 2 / 2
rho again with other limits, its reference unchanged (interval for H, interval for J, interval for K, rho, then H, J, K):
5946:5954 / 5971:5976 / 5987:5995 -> -0.0060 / -0.10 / -0.023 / 0.03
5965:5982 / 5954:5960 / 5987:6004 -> -0.0008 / 0.01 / 0.078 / -0.04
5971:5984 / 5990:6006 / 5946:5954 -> 0.0008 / -0.02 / -0.055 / -0.10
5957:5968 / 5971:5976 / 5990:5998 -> 0.0002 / 0.03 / -0.023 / -0.02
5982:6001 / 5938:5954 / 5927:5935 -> -0.0005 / -0.02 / -0.053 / -0.03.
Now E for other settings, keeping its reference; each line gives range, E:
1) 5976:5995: -7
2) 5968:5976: 0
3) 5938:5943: 0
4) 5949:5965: 4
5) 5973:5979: -1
